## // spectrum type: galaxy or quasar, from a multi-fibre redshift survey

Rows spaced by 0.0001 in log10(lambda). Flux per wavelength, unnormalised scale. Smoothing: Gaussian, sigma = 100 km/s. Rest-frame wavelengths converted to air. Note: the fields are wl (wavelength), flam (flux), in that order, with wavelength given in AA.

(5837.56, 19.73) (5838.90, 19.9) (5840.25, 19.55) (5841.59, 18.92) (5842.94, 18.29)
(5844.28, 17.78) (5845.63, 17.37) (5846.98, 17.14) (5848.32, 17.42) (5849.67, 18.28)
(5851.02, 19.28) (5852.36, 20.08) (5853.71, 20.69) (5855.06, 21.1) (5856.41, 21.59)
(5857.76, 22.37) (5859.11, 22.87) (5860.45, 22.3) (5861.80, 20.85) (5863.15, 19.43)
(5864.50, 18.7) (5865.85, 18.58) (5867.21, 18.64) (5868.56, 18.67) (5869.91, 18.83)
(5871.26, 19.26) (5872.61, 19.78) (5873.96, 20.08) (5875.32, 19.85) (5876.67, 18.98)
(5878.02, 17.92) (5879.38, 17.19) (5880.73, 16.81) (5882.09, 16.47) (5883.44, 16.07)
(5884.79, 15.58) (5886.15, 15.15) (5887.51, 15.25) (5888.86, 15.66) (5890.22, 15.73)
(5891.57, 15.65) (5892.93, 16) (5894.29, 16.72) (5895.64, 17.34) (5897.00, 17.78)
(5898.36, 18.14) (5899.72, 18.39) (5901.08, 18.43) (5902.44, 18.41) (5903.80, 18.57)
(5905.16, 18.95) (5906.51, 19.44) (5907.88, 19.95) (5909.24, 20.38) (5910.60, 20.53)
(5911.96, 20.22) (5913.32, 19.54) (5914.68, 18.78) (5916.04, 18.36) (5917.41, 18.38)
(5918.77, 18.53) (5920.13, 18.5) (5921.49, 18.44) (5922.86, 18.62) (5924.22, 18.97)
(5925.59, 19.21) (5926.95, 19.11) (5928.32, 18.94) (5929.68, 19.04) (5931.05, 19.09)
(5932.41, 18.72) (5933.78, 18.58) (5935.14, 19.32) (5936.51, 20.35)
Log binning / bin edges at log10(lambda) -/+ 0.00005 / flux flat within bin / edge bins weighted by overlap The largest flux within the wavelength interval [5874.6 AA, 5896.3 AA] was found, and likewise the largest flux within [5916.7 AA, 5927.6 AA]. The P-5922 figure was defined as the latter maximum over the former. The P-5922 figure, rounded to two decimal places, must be 0.97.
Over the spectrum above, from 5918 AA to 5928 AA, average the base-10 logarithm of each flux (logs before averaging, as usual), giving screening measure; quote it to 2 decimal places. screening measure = 1.27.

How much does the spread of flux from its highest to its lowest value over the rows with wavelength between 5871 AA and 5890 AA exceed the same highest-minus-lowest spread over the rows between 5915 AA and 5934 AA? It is 4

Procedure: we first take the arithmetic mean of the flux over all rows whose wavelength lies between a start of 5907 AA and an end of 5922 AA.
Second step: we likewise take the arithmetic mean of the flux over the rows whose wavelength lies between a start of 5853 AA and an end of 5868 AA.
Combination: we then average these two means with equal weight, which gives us 19.9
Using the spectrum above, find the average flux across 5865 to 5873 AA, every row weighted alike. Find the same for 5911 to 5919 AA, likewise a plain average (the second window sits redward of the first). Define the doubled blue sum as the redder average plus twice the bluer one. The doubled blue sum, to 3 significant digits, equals 56.9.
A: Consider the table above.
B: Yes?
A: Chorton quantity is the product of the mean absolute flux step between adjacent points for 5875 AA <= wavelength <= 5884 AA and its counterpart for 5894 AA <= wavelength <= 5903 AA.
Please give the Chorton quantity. 0.182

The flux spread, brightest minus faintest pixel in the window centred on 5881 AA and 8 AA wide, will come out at 2.3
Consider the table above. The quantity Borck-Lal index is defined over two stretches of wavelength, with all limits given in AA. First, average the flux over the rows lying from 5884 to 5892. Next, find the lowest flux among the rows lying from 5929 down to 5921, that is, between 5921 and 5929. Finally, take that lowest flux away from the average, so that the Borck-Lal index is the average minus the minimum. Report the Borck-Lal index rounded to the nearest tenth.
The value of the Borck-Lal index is -2.9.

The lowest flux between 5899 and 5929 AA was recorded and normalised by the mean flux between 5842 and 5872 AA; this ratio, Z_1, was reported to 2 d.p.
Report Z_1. 0.94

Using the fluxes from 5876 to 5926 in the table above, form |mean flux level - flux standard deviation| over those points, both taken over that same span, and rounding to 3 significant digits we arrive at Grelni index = 16.4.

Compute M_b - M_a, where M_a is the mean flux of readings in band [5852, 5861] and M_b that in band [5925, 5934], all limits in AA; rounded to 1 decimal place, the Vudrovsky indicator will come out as -2.6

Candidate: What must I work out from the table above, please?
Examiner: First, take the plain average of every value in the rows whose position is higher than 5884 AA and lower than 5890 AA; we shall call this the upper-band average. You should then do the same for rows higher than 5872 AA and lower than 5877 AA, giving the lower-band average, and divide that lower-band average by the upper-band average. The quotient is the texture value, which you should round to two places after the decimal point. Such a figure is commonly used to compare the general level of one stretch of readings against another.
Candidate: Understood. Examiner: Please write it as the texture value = 1.28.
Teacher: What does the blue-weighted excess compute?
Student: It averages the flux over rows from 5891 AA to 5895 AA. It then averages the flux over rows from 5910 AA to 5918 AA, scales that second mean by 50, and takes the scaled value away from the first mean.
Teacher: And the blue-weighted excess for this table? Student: -949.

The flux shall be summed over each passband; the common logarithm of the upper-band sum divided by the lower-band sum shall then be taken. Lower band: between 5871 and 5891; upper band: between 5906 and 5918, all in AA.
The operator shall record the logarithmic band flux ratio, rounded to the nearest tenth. -0.2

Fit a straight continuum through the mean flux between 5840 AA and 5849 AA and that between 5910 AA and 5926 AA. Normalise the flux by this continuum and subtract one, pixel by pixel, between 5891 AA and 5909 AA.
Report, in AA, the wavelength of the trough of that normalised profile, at 5891.57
